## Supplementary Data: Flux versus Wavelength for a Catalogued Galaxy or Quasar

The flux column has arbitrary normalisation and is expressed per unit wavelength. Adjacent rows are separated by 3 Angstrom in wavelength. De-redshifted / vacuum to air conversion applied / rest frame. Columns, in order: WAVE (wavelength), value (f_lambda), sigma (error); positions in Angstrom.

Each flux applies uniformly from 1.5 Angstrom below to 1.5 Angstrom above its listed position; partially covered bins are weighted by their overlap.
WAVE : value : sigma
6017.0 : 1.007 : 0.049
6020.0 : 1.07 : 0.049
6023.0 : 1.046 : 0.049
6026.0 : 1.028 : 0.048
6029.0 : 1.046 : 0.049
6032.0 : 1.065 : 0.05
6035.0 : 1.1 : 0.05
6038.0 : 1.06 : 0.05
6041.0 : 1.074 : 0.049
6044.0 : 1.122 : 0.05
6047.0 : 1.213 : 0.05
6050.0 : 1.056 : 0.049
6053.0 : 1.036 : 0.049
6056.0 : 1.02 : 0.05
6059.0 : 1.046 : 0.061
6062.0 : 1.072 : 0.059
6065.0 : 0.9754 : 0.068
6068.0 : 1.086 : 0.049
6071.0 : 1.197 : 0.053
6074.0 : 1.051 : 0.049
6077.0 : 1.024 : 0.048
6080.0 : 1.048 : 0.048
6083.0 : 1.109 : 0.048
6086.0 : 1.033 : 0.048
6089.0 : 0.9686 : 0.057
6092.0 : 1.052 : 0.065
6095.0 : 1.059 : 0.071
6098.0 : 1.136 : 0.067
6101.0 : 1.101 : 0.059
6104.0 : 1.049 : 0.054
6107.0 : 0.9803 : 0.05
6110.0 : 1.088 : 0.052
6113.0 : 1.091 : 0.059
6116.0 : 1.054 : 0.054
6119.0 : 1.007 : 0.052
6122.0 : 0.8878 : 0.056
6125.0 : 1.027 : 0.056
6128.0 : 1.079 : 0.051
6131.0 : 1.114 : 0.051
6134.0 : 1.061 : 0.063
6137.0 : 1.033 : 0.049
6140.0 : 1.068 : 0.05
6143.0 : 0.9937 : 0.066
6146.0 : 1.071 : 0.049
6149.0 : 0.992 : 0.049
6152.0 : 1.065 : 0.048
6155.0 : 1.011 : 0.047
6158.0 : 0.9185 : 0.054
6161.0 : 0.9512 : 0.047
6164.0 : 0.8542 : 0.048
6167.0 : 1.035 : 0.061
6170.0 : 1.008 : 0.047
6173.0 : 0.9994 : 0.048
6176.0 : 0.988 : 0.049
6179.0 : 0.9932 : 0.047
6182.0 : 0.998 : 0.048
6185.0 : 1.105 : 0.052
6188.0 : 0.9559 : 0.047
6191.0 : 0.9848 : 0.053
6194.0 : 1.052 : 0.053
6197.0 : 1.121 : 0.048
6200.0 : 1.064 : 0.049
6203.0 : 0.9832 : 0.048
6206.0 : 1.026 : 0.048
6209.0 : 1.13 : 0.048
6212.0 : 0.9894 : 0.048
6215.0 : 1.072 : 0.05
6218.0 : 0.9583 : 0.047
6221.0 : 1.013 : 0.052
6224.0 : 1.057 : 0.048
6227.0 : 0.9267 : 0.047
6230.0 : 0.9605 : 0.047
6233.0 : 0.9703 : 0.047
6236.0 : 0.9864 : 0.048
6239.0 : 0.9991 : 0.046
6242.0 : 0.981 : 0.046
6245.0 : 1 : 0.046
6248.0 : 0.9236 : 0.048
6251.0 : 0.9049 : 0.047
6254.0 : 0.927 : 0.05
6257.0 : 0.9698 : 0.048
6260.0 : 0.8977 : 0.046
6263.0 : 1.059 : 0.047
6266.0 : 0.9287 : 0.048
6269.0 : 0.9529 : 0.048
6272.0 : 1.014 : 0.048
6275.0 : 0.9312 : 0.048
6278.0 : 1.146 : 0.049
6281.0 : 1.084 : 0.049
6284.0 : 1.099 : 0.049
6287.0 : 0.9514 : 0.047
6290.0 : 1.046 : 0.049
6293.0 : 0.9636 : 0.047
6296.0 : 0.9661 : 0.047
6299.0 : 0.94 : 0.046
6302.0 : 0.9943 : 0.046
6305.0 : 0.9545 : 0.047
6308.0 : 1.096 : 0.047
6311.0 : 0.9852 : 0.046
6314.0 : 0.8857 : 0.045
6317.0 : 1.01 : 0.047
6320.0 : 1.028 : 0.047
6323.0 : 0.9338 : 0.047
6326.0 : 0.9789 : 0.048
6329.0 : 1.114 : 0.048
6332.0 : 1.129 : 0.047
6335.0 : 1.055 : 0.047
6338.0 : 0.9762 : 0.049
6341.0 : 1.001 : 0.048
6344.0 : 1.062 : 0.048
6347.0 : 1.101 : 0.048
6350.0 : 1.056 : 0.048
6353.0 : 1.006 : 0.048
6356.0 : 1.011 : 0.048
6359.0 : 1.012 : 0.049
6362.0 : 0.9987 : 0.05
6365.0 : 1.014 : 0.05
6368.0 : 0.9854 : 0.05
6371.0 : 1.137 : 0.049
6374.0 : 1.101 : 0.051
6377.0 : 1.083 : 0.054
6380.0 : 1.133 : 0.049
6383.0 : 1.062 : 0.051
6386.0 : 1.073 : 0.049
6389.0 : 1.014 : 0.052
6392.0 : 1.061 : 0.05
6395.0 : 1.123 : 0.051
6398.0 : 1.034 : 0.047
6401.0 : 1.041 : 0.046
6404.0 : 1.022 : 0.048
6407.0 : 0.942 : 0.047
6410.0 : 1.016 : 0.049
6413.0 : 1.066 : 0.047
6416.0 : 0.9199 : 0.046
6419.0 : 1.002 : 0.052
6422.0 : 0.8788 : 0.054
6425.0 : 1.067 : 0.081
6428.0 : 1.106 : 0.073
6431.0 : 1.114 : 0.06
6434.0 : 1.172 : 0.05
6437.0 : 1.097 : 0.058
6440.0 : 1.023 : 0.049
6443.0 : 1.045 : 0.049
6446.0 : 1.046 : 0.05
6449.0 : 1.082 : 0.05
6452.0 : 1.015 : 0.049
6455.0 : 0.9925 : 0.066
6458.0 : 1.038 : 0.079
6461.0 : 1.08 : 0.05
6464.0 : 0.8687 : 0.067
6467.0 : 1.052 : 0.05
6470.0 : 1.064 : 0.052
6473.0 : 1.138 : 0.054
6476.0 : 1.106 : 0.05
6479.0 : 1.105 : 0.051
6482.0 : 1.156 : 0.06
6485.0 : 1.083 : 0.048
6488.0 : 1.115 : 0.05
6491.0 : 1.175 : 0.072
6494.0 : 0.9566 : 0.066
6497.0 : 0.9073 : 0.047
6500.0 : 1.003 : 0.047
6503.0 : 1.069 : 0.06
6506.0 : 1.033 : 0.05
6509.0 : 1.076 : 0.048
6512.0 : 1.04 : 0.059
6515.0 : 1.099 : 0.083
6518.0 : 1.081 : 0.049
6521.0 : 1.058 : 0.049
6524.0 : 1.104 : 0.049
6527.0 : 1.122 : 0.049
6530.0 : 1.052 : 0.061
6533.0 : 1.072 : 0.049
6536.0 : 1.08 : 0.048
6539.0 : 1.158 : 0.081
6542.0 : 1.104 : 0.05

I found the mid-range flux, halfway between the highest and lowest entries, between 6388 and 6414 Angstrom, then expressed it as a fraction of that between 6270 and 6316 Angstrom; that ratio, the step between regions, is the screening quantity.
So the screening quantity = 1.02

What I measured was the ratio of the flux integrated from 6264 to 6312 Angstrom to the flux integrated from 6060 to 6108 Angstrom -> 0.948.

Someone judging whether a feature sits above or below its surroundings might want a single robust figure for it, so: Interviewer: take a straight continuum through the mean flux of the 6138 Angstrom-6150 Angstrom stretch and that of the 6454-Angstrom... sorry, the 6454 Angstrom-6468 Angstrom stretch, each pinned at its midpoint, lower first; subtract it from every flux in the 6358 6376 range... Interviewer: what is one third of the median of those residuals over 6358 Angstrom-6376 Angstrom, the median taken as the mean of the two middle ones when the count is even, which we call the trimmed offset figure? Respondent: -0.0003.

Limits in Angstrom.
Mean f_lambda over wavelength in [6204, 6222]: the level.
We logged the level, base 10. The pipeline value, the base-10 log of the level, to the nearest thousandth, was 0.013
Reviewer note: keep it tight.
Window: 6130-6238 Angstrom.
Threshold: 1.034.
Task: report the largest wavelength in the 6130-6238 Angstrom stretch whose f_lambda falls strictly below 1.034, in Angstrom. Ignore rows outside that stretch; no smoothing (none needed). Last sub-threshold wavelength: 6236.0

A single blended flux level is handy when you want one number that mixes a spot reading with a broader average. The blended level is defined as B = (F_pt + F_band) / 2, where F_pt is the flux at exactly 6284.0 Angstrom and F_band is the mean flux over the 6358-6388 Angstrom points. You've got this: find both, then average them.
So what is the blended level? 1.08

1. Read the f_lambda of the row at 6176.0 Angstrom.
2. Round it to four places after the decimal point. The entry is 0.9880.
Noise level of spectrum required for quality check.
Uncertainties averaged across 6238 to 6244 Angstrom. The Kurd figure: 0.0460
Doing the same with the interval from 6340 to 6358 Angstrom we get 0.0480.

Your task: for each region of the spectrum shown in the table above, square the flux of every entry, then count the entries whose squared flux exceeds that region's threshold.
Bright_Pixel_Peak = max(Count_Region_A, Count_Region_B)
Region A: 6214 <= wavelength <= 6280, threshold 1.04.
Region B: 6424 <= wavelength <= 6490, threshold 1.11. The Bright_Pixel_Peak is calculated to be 14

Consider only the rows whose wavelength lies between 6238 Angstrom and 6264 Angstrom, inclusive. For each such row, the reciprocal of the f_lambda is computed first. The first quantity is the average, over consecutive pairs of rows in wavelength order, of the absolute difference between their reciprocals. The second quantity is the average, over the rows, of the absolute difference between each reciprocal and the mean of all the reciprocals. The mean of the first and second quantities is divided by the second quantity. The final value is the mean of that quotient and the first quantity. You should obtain 0.59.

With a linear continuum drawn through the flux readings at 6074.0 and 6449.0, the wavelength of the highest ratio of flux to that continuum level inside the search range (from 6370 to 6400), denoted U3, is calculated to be 6371.0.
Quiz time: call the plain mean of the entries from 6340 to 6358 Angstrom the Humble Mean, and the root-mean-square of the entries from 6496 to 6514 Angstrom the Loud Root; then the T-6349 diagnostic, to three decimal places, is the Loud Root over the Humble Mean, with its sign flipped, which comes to -0.984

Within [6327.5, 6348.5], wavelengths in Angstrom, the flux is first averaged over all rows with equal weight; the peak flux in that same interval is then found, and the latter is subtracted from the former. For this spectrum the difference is -0.066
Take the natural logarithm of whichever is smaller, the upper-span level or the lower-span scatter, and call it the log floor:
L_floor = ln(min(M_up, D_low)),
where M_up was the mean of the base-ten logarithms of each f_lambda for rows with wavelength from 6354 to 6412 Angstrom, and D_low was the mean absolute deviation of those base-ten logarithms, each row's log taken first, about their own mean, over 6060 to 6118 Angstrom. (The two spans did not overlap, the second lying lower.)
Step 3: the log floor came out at -4.10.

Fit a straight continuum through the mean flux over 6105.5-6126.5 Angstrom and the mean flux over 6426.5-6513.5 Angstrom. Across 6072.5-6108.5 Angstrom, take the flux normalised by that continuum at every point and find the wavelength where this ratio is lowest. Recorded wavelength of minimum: 6089.0 Angstrom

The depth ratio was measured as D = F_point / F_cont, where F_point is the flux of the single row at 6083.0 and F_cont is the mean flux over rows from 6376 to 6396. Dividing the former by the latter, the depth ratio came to 1.03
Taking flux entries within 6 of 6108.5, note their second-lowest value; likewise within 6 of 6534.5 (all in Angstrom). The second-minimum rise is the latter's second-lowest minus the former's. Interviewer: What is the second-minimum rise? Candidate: 0.02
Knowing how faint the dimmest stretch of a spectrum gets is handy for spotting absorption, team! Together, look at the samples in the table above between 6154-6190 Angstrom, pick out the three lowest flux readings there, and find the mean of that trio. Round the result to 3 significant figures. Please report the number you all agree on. 0.908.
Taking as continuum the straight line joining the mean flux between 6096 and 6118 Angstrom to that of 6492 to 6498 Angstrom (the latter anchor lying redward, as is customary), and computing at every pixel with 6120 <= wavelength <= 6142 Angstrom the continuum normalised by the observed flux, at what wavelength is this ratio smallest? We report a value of 6131.0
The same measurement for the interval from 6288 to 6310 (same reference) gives 6308.0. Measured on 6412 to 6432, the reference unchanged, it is 6431.0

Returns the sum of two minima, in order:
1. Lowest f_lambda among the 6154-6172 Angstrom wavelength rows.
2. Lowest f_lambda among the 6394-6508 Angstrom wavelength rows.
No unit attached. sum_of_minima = 1.72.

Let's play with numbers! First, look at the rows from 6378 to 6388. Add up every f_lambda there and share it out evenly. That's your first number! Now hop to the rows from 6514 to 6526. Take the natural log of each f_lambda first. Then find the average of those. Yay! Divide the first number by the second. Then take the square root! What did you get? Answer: 3.6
